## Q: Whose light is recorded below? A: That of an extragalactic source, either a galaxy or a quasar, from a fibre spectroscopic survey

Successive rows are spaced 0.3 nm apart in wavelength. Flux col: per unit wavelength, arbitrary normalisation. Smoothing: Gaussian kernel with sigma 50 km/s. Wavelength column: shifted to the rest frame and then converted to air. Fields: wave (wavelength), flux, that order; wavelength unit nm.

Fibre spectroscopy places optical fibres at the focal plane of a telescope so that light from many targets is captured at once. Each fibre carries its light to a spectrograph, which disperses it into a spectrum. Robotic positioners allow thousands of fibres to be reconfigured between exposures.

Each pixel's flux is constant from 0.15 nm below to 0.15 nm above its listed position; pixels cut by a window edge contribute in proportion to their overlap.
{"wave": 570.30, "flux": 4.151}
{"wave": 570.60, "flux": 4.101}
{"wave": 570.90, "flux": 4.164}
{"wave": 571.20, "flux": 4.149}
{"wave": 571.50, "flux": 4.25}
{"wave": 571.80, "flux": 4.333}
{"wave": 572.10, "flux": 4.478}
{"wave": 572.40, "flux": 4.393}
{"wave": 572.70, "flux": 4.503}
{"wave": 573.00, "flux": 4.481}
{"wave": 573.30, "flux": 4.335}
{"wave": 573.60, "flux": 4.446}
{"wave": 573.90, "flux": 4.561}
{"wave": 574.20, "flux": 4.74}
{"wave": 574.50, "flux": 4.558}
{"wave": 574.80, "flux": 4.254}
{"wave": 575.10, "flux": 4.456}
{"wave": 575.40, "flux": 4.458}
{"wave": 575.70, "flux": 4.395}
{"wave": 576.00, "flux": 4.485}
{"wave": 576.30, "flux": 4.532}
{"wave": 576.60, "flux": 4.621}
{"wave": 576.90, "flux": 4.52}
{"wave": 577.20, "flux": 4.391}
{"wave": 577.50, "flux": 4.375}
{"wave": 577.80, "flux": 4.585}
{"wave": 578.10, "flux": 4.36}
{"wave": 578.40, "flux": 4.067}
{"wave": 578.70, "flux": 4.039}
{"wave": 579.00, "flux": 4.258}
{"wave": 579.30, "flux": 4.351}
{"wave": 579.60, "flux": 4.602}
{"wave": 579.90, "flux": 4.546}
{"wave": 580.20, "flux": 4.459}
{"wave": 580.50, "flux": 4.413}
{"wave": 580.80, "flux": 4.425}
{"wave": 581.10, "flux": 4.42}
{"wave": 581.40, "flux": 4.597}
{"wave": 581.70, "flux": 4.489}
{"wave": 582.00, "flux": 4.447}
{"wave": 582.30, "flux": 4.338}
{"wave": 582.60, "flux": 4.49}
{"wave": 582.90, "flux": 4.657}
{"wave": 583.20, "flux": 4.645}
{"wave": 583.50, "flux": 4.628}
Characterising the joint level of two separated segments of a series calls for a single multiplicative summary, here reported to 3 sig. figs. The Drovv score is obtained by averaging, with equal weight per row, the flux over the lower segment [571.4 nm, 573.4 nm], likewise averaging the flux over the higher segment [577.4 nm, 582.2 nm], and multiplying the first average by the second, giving 19.4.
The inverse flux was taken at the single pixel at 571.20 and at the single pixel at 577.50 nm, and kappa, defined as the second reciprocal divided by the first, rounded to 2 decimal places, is 0.95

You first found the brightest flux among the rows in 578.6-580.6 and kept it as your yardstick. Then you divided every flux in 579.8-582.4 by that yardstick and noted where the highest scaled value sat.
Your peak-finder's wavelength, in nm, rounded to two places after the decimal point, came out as 581.40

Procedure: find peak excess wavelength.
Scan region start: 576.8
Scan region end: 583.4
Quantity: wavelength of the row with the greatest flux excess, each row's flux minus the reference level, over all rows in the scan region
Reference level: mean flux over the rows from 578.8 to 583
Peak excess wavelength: 582.90 nm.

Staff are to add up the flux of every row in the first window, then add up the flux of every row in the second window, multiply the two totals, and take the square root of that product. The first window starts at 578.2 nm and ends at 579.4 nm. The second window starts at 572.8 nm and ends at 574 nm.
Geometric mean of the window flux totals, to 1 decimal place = 17.3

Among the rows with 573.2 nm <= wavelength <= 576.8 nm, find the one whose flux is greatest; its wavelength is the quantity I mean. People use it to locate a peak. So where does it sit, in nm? 574.20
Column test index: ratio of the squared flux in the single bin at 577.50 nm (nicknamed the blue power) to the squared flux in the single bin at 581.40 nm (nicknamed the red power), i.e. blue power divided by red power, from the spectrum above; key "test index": 0.91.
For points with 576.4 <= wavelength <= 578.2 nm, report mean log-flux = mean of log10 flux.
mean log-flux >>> 0.651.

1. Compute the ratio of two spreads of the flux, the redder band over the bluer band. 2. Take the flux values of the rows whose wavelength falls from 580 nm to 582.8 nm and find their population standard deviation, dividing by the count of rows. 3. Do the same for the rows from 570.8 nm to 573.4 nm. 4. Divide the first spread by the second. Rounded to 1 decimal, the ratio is 0.5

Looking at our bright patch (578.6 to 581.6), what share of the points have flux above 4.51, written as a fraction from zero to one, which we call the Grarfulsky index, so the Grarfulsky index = 0.30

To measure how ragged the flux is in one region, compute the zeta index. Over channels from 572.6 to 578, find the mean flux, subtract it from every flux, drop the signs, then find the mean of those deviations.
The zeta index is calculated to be 0.084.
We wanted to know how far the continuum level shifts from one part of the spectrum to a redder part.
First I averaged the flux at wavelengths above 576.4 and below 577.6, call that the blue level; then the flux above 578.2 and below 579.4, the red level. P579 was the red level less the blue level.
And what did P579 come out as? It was -0.30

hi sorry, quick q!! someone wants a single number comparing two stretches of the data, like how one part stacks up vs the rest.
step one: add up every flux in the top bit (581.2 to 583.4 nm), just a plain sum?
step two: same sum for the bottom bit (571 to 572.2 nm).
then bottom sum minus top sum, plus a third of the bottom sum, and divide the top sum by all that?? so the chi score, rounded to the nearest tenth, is -3.6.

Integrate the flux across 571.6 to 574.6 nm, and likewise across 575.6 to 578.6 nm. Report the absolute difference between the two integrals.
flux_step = 0.15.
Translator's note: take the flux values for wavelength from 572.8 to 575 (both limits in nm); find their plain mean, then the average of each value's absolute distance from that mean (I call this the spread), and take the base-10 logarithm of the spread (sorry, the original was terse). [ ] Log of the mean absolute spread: -0.93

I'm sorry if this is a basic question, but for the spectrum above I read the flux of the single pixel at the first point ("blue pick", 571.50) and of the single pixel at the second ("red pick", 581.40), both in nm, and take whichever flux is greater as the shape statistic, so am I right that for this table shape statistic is 4.60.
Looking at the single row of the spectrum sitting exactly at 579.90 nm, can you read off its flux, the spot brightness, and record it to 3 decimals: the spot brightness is 4.546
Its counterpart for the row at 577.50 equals 4.375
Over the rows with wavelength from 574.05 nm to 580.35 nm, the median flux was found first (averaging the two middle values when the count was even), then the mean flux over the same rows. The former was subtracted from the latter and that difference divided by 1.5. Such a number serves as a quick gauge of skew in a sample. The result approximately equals -0.0180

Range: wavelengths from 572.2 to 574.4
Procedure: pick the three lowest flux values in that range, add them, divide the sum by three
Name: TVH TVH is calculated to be 4.39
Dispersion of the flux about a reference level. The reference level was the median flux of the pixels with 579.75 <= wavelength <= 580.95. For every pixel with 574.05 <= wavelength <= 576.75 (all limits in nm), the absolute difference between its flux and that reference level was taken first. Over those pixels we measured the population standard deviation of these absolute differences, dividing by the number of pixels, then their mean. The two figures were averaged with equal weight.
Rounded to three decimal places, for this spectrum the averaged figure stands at 0.100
